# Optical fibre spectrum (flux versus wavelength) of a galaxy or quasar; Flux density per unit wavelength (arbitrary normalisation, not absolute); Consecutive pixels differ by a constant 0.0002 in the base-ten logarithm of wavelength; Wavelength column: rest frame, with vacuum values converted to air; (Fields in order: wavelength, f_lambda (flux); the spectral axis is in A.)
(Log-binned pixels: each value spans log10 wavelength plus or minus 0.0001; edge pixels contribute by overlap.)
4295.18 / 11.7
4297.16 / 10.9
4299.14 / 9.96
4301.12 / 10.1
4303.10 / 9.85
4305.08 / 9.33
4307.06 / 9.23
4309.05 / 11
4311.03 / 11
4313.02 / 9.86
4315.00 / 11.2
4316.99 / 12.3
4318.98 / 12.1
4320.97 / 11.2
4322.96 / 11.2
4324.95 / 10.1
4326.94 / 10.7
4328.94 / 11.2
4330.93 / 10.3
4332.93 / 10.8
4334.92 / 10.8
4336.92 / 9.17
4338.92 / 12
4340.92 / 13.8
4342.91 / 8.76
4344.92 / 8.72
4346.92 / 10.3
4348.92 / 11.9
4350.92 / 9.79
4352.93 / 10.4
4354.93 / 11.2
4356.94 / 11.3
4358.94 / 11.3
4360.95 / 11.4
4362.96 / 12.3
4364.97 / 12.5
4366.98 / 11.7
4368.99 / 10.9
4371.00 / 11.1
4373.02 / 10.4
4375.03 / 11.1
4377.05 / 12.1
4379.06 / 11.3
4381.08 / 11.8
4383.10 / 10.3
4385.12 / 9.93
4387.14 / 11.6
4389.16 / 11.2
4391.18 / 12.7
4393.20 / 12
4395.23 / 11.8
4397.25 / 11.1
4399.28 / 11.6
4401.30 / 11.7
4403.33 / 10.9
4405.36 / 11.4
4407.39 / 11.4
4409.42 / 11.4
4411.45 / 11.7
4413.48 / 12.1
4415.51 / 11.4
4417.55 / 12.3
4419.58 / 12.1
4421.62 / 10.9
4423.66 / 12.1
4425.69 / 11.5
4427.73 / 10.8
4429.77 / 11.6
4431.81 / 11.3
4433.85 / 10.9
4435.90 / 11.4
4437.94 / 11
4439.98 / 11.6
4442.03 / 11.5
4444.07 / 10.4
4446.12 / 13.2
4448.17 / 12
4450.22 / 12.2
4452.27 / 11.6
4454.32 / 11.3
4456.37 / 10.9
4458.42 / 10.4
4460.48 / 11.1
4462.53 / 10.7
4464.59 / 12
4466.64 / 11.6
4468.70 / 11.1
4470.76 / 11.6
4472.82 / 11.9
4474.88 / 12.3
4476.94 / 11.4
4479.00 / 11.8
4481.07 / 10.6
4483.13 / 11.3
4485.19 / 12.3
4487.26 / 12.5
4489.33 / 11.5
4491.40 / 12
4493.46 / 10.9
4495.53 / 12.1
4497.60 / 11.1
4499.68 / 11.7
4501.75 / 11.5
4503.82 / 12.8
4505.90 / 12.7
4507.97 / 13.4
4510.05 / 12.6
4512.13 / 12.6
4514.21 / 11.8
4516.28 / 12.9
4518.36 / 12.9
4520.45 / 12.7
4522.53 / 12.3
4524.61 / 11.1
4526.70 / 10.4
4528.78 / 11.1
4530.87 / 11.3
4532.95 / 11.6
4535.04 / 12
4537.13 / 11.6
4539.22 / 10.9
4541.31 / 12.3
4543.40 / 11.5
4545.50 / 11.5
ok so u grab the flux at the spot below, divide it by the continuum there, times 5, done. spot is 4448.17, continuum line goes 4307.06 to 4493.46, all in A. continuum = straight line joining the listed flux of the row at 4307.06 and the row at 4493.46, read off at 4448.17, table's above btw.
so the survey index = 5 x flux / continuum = 5.7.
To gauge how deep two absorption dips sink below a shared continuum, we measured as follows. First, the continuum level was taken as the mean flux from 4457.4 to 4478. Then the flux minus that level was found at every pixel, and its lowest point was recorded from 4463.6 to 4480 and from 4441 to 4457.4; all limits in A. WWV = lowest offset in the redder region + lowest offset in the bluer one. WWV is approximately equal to -1.32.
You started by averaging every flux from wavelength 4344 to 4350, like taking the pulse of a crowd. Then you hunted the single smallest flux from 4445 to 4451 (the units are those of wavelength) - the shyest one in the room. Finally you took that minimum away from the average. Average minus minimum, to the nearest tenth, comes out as -1.7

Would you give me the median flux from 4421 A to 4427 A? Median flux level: 11.5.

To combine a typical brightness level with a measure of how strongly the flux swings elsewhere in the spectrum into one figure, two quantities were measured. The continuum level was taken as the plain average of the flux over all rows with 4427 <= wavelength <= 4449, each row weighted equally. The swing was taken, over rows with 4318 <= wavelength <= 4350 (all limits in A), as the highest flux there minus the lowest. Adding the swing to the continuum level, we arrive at 16.5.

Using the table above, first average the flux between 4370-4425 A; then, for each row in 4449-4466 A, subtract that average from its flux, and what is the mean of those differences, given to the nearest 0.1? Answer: -0.2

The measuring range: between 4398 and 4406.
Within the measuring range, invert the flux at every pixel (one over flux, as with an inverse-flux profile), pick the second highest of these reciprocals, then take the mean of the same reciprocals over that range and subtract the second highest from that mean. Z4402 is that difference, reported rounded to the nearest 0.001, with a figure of 0.000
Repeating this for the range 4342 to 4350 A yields -0.012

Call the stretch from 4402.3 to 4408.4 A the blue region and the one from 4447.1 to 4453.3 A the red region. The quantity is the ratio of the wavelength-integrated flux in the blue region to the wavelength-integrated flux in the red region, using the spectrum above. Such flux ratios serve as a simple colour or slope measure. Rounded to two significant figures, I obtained 0.93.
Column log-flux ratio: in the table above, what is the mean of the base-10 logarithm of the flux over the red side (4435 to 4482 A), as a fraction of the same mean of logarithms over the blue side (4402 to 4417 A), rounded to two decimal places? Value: 1.00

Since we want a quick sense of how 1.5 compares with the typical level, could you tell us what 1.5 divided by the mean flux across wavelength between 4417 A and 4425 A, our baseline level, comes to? 0.127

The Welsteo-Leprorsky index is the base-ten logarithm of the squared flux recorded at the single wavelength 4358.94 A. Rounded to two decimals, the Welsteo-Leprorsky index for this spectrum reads 2.11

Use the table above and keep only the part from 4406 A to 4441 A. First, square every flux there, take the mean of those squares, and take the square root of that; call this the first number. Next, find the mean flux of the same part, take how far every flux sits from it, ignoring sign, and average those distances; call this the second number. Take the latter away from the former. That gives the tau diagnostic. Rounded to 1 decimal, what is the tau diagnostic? 11.2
